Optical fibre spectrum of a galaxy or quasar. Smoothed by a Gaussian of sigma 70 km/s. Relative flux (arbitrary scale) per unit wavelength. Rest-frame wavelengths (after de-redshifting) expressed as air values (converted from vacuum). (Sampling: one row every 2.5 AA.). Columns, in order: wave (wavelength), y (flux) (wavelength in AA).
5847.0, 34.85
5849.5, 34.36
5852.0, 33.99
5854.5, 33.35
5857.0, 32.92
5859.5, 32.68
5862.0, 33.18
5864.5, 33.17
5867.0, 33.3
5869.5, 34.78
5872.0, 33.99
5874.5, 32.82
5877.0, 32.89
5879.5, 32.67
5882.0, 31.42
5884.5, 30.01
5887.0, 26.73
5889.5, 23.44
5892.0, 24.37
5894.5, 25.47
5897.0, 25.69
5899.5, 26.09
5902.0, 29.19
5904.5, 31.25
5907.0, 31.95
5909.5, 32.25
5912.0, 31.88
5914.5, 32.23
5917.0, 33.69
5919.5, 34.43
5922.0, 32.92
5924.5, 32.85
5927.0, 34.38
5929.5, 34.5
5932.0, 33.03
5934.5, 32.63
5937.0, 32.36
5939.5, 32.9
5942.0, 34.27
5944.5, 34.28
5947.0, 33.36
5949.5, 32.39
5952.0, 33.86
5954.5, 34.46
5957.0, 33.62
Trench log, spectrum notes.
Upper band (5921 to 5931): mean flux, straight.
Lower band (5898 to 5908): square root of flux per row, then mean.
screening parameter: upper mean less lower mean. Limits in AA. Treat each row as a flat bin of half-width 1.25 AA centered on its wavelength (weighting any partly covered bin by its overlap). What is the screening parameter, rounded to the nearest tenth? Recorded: 28.2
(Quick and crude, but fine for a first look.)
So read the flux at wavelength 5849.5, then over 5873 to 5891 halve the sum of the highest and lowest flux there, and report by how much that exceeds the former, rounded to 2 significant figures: -6.2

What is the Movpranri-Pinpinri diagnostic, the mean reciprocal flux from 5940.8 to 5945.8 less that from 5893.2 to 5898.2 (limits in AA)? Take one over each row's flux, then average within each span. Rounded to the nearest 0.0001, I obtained -0.0099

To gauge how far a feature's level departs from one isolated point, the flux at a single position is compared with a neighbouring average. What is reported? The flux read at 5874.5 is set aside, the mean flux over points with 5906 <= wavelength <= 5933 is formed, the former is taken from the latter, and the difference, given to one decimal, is 0.3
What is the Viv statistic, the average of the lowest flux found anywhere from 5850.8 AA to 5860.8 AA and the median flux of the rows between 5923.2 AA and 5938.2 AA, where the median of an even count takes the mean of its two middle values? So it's 32.8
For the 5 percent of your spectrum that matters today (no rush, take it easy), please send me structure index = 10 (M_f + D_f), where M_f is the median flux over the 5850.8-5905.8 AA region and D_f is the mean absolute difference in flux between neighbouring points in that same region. 338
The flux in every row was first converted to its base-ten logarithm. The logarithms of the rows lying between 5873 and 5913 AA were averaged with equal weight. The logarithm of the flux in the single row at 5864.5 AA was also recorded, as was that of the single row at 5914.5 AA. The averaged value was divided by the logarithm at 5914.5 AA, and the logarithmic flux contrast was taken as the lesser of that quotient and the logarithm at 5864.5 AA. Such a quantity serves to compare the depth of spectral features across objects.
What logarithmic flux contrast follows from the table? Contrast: 0.97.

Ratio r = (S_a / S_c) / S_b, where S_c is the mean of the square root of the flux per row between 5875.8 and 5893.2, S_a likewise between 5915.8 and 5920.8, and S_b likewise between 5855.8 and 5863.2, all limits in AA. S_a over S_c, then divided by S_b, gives 0.190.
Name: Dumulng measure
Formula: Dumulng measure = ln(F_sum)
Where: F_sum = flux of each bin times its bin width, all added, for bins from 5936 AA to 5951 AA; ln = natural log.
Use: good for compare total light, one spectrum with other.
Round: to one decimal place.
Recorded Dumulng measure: 6.2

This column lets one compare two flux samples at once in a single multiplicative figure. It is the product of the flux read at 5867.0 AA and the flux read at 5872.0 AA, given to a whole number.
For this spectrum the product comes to 1132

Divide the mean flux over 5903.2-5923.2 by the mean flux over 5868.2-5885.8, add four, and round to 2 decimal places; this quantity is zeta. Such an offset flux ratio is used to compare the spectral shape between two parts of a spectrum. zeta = 5.00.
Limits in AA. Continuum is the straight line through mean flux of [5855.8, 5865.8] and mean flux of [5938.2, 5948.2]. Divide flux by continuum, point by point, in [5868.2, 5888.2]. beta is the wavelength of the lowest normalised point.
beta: 5887.0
